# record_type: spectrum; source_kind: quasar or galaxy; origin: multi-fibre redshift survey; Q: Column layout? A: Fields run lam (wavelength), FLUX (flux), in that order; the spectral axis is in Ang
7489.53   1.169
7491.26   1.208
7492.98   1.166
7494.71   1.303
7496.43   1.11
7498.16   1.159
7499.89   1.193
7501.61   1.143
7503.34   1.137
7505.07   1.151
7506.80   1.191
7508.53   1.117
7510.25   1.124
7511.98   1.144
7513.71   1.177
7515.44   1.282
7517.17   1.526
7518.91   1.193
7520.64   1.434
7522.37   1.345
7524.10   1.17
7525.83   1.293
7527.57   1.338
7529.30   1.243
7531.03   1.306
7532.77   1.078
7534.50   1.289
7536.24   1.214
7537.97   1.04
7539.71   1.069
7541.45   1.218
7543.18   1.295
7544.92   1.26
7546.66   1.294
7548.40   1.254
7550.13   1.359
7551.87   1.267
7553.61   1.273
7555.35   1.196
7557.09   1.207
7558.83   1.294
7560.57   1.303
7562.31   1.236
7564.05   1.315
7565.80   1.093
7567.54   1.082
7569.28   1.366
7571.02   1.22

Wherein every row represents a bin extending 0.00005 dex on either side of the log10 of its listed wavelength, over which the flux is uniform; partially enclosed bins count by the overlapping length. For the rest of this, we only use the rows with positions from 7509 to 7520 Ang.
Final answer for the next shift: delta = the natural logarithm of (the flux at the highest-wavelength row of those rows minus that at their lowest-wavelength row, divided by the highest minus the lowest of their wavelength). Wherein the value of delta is -4.8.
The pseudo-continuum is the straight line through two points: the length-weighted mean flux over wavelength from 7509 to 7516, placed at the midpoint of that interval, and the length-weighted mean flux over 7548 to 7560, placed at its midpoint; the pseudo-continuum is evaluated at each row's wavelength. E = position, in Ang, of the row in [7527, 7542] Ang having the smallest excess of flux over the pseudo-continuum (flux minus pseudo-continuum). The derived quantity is 7537.97 Ang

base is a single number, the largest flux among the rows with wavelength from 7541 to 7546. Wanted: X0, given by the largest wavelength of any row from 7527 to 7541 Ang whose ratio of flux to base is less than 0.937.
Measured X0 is 7539.71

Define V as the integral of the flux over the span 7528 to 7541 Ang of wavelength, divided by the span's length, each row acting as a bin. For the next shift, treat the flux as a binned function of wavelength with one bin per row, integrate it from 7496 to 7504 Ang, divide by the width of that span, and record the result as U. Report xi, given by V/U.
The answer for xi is 1.03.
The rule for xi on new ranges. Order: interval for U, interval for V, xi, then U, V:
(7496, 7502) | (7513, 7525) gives 1.13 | 1.15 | 1.31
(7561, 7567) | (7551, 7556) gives 1.03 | 1.21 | 1.25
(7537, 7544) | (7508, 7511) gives 0.97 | 1.16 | 1.12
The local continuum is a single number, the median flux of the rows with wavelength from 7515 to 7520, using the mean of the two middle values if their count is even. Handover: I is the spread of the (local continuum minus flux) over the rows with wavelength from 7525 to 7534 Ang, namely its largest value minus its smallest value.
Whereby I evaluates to 0.26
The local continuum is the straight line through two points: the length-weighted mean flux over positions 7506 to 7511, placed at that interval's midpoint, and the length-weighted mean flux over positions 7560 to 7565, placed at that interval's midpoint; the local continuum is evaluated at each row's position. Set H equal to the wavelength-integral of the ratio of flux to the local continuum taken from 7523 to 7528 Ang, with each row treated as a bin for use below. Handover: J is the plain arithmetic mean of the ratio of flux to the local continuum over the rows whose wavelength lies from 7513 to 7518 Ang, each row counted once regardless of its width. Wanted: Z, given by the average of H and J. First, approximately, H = 5.3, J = 1.14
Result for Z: 3.23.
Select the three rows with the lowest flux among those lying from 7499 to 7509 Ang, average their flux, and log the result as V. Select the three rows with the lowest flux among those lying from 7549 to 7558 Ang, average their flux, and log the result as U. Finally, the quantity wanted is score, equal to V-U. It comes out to -0.09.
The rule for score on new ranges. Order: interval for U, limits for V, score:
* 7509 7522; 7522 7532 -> 0.09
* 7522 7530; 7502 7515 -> -0.11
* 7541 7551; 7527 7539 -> -0.13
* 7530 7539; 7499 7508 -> 0.03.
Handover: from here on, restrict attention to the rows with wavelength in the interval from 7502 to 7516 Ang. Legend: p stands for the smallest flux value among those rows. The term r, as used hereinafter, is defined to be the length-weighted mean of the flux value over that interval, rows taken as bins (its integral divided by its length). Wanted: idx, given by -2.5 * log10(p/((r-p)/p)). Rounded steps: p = 1.117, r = 1.162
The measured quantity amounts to -3.6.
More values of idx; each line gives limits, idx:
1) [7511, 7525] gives -2.4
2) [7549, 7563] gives -3.2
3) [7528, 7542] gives -2.2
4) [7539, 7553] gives -2.0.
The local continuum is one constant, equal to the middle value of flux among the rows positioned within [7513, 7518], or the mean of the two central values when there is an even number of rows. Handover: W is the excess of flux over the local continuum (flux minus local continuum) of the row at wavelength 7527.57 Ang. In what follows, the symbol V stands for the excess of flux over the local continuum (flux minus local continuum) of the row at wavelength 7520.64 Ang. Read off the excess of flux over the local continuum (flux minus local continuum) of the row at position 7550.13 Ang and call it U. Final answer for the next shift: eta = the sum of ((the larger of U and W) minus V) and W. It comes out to 0.0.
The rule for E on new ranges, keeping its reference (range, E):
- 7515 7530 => 7524.10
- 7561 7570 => 7567.54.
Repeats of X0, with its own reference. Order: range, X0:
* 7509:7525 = 7524.10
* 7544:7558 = 7557.09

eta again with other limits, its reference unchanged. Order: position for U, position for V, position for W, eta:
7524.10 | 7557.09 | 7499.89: -0.1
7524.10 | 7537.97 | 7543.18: 0.3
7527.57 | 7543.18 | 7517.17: 0.5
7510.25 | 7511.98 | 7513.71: -0.1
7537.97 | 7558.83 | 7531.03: 0.0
